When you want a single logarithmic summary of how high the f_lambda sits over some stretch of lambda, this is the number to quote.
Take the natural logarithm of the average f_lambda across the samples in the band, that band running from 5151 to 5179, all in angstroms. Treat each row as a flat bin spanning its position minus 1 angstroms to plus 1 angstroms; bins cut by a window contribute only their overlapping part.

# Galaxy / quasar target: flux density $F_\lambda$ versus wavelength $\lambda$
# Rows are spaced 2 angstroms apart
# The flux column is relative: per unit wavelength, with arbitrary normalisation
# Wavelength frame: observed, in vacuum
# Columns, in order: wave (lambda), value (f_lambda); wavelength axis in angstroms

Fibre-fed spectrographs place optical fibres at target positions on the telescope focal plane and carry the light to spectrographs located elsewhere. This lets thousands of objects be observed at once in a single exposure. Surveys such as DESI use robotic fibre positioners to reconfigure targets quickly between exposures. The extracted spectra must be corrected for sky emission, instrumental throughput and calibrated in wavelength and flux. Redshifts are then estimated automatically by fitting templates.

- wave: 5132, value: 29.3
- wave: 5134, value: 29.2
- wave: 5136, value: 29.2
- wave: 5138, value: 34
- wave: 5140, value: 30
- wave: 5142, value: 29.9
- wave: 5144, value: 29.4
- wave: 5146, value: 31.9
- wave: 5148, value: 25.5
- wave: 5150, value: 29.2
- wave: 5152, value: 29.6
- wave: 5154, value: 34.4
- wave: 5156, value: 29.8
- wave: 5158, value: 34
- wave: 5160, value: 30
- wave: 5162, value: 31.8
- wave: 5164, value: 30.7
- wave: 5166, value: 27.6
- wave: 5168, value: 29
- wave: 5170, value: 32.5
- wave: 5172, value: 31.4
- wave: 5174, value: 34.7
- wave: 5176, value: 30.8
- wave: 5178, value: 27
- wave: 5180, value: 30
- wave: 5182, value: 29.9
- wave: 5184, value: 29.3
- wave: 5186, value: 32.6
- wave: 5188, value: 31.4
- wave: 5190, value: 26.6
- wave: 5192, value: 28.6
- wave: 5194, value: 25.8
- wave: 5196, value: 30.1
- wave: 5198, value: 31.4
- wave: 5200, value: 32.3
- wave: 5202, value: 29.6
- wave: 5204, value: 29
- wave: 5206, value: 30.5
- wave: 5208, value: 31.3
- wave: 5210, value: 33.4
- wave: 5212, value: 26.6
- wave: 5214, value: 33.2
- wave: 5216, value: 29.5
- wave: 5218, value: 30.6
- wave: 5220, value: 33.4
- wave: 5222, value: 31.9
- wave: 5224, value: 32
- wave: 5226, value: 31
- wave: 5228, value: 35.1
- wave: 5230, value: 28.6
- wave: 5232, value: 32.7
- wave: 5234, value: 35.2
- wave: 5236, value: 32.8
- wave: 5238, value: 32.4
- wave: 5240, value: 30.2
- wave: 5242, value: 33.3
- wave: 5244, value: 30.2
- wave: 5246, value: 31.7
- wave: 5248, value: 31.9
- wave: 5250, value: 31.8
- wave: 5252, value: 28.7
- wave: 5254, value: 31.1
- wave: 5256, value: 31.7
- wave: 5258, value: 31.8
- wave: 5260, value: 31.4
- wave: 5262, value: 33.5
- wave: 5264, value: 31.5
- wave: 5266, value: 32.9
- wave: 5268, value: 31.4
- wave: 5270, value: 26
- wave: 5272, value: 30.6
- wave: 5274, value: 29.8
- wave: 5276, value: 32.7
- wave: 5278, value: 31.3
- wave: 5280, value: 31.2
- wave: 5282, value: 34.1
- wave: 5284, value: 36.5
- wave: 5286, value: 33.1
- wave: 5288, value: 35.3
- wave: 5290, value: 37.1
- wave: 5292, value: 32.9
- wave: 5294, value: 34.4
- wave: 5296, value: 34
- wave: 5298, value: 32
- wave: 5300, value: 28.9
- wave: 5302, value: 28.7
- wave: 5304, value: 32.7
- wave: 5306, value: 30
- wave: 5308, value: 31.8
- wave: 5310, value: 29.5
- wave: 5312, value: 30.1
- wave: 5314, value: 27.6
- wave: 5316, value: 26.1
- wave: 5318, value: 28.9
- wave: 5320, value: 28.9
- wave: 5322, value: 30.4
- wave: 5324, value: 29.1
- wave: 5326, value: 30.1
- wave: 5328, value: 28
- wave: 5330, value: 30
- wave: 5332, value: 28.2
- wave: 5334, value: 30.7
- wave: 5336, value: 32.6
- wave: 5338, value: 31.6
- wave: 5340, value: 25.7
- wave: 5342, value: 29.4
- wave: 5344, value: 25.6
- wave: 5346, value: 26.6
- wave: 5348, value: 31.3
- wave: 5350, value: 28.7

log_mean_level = 3.43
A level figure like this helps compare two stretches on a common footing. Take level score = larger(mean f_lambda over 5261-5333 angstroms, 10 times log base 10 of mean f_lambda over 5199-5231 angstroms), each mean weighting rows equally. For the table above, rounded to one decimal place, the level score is 31.1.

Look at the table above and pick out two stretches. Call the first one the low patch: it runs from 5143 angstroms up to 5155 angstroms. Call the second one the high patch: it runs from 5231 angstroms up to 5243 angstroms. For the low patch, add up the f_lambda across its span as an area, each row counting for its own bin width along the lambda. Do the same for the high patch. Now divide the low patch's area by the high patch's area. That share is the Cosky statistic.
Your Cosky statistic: 0.92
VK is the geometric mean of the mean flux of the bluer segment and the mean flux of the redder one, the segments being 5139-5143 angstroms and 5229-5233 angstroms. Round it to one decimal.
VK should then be 30.3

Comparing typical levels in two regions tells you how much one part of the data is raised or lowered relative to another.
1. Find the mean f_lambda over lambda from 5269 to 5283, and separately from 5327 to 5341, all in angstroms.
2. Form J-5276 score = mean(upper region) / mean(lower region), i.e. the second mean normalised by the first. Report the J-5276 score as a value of 0.96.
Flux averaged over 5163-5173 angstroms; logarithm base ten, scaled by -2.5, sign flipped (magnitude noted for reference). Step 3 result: 3.70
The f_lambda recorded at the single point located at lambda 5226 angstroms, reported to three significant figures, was 31.0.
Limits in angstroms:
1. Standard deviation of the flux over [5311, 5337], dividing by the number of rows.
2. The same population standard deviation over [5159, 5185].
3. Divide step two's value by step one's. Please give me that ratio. 1.24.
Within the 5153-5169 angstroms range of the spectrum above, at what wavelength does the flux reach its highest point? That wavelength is 5154 angstroms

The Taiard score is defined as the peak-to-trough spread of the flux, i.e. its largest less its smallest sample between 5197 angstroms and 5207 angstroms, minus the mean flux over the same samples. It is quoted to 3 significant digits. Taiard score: -27.3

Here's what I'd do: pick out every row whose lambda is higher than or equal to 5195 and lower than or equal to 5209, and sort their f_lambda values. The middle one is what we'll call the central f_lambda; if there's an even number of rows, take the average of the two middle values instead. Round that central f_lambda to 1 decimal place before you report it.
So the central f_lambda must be 30.5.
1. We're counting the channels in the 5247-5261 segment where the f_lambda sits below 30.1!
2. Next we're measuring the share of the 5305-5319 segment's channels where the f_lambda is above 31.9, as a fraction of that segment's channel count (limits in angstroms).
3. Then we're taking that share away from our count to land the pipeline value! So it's 1.0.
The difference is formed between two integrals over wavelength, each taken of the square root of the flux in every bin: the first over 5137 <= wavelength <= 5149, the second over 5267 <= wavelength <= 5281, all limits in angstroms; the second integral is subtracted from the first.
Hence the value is -11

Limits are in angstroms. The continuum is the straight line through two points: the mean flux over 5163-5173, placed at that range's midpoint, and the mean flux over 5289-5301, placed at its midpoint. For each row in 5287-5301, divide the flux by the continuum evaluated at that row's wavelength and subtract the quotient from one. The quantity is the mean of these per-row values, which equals -0.01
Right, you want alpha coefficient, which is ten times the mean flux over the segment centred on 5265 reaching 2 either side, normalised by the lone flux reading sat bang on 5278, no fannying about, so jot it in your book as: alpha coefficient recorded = 10.3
